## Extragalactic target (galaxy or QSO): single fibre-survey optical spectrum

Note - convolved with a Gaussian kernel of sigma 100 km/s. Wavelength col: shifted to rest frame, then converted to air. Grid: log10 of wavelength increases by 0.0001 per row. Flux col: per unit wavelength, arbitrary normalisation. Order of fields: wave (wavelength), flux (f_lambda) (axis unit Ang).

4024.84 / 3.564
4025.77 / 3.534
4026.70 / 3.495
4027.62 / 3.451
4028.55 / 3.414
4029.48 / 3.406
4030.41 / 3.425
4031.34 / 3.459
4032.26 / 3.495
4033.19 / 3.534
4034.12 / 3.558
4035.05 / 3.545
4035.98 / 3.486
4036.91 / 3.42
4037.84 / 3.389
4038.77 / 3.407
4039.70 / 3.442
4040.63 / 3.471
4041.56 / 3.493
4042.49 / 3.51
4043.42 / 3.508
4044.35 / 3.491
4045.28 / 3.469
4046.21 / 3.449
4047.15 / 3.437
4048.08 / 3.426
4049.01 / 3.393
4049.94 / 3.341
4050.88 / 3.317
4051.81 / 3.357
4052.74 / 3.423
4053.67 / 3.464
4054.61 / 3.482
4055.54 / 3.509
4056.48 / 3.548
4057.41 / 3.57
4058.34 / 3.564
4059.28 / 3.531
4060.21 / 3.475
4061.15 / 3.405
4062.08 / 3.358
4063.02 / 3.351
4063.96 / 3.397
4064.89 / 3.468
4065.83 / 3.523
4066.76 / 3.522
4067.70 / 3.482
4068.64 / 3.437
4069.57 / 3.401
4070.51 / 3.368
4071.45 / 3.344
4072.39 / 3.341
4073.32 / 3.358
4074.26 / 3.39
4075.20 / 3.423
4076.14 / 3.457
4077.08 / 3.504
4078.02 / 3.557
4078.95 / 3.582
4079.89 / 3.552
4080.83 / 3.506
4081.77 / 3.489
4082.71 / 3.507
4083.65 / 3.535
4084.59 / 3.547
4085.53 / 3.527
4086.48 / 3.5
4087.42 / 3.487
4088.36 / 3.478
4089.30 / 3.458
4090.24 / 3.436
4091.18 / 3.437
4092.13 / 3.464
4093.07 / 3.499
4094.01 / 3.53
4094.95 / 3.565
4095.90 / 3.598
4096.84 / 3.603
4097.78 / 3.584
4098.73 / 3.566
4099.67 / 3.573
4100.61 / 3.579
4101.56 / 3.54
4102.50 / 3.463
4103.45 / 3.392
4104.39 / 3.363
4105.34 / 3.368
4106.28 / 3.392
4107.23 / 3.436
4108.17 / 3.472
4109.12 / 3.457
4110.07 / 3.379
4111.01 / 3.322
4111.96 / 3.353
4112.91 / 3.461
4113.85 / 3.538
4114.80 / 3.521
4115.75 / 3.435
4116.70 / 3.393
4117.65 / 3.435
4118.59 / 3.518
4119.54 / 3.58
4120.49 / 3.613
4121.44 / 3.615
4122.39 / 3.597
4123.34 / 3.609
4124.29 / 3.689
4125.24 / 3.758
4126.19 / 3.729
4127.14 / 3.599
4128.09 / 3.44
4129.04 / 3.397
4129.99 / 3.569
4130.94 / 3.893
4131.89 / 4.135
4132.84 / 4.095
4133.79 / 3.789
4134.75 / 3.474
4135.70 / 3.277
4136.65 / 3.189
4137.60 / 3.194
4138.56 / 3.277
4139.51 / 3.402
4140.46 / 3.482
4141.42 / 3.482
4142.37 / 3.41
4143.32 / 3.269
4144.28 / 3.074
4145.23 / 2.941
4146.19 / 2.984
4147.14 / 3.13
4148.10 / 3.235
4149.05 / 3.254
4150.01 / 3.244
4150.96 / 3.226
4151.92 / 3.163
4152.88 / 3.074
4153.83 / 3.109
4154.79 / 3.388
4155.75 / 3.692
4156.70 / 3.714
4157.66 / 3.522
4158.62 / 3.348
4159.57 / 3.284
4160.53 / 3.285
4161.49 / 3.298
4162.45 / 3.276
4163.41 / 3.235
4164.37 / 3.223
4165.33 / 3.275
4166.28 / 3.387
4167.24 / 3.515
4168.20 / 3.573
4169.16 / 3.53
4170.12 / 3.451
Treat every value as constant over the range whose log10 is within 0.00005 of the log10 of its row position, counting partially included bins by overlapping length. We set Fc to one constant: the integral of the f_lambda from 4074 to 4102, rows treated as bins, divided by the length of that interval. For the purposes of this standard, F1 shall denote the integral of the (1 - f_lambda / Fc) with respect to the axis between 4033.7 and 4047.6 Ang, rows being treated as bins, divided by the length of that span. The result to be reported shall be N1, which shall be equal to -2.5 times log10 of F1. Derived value 4.7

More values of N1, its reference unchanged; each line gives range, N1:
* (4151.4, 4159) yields 3.5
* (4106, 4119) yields 4.1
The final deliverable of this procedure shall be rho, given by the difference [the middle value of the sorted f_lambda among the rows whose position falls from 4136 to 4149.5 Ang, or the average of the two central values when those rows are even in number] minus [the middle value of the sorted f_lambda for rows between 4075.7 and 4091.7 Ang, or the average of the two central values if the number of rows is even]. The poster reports -0.26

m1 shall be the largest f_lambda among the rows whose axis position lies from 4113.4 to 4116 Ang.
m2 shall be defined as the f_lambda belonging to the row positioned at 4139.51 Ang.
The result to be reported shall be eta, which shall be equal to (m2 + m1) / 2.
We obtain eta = 3.47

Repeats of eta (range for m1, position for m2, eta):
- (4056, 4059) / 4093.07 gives 3.53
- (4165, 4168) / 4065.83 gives 3.52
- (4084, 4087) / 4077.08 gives 3.53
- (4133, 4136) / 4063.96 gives 3.59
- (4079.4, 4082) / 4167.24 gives 3.53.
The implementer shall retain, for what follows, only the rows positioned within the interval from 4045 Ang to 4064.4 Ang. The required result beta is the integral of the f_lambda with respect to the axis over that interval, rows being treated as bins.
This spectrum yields 66.7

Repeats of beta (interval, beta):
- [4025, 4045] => 69.5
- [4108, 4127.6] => 69.1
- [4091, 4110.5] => 68.0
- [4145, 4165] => 65.4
